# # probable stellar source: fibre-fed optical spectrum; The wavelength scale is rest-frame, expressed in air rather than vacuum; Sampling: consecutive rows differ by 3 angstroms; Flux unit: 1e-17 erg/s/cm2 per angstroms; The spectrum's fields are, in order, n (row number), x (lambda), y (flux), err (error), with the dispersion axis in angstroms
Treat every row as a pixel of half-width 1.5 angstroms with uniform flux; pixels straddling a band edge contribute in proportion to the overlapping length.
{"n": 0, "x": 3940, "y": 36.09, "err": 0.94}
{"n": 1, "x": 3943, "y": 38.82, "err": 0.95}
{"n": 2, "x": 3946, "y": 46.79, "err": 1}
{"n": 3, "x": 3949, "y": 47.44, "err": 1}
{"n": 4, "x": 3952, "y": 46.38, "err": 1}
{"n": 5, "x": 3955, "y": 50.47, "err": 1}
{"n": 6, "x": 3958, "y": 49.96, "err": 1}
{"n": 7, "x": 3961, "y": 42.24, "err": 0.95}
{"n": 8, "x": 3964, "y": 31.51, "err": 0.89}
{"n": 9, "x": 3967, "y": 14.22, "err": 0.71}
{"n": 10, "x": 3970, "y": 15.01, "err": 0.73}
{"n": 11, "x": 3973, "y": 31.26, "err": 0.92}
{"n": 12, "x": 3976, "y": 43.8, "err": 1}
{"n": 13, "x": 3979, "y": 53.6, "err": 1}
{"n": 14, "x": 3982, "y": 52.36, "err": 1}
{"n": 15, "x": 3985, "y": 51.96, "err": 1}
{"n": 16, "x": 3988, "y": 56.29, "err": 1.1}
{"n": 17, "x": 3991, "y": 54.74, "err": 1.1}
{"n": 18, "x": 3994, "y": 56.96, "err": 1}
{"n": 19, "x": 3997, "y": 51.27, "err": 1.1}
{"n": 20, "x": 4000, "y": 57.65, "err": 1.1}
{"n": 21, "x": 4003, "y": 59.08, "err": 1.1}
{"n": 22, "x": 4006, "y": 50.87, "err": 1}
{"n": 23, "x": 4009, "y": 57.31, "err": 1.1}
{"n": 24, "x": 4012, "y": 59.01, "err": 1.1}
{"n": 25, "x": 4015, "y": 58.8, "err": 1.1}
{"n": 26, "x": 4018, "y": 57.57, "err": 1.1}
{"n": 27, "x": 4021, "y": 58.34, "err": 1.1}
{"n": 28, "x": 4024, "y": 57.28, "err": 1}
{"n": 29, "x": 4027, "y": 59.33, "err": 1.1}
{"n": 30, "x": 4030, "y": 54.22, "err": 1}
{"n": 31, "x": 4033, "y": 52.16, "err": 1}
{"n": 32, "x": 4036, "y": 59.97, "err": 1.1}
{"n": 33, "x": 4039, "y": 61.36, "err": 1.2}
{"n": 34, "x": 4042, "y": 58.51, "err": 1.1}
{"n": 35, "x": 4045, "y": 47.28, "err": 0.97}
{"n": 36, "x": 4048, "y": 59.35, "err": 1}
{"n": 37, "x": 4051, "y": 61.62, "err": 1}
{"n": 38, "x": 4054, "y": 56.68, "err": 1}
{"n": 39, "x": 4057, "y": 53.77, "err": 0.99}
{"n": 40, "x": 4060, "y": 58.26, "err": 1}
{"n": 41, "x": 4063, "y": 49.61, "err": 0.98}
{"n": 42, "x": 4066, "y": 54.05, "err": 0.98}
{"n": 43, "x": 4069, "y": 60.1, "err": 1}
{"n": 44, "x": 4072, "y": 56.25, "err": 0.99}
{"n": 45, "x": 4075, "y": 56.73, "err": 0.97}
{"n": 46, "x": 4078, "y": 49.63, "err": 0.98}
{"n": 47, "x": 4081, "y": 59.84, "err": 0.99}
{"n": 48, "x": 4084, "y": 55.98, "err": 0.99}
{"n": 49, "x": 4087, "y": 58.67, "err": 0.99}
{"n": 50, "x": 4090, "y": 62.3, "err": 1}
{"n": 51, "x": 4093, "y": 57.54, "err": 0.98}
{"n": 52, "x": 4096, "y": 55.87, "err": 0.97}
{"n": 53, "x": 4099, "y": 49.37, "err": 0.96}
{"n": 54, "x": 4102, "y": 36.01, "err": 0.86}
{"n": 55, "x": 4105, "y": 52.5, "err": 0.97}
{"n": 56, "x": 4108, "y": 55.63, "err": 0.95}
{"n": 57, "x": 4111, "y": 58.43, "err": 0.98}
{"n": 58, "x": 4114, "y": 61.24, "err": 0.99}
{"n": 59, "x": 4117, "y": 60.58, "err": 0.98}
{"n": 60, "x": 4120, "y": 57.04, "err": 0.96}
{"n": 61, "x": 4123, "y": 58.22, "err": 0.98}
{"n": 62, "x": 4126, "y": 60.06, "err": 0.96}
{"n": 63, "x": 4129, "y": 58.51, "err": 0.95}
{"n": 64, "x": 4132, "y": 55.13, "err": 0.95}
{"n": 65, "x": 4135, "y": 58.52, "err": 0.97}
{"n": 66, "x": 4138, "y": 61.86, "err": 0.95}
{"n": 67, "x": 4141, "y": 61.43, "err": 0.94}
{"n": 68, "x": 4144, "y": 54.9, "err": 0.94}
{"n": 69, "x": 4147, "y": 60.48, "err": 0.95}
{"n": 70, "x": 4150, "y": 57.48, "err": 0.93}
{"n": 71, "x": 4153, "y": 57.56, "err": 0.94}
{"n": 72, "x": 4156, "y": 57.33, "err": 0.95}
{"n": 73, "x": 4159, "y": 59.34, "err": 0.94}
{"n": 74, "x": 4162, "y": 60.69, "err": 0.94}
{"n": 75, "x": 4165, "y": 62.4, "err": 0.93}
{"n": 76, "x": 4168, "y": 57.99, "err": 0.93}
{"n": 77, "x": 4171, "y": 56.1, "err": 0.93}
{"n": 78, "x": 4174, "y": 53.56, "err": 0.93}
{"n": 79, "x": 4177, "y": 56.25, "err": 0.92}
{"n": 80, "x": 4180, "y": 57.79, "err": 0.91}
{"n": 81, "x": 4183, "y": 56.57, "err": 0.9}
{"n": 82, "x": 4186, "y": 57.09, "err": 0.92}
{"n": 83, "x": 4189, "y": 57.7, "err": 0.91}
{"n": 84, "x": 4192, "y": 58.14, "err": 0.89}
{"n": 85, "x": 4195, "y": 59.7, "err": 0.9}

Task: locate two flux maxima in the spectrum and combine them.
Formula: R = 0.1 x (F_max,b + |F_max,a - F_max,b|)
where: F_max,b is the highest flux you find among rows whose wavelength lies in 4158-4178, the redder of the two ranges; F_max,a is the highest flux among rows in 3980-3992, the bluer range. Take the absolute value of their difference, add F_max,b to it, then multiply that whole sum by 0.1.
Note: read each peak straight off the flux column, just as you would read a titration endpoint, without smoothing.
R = 6.9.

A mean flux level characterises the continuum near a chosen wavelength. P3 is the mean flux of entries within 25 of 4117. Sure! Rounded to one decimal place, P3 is 56.3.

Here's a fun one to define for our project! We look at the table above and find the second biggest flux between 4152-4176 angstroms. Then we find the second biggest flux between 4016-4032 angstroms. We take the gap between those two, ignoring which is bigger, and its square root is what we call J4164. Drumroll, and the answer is 1.5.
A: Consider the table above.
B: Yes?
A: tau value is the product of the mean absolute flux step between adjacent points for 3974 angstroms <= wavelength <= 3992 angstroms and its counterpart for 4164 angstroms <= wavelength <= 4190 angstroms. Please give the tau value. 7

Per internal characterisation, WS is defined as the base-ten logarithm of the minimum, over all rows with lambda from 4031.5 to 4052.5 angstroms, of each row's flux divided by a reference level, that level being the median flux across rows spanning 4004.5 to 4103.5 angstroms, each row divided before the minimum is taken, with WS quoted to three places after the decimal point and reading -0.084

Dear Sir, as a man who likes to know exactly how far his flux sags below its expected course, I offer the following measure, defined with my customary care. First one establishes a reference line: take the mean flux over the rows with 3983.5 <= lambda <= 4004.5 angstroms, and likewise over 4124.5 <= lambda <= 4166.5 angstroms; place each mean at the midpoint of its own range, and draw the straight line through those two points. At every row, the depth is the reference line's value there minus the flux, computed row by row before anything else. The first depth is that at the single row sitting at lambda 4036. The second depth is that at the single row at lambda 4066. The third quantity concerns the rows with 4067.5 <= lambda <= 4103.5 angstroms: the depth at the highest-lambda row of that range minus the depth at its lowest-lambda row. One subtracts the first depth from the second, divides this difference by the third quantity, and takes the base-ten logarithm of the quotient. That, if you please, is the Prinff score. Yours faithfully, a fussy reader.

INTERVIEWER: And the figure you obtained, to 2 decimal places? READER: -0.57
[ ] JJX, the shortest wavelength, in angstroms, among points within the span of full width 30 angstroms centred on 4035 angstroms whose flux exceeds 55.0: 4021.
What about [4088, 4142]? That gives 4090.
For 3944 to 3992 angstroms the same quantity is 3988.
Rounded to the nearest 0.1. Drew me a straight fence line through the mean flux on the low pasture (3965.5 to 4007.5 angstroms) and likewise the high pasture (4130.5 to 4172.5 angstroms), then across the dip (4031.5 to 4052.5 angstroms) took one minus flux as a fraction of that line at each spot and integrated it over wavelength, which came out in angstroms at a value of -2.8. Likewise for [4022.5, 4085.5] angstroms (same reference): -6.1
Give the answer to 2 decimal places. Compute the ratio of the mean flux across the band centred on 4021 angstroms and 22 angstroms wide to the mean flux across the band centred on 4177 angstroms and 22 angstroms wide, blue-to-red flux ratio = 1.02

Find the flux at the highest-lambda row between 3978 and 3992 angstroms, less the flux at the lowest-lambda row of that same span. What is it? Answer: 1.1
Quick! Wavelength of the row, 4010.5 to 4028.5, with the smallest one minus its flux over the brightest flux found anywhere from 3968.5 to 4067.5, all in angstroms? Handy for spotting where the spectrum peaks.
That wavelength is 4027 angstroms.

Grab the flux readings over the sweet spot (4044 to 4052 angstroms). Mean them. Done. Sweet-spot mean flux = 56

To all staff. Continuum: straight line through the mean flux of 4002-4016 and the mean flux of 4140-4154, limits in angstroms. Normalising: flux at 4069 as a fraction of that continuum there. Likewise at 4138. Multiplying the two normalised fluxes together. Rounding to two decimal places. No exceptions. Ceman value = 1.11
